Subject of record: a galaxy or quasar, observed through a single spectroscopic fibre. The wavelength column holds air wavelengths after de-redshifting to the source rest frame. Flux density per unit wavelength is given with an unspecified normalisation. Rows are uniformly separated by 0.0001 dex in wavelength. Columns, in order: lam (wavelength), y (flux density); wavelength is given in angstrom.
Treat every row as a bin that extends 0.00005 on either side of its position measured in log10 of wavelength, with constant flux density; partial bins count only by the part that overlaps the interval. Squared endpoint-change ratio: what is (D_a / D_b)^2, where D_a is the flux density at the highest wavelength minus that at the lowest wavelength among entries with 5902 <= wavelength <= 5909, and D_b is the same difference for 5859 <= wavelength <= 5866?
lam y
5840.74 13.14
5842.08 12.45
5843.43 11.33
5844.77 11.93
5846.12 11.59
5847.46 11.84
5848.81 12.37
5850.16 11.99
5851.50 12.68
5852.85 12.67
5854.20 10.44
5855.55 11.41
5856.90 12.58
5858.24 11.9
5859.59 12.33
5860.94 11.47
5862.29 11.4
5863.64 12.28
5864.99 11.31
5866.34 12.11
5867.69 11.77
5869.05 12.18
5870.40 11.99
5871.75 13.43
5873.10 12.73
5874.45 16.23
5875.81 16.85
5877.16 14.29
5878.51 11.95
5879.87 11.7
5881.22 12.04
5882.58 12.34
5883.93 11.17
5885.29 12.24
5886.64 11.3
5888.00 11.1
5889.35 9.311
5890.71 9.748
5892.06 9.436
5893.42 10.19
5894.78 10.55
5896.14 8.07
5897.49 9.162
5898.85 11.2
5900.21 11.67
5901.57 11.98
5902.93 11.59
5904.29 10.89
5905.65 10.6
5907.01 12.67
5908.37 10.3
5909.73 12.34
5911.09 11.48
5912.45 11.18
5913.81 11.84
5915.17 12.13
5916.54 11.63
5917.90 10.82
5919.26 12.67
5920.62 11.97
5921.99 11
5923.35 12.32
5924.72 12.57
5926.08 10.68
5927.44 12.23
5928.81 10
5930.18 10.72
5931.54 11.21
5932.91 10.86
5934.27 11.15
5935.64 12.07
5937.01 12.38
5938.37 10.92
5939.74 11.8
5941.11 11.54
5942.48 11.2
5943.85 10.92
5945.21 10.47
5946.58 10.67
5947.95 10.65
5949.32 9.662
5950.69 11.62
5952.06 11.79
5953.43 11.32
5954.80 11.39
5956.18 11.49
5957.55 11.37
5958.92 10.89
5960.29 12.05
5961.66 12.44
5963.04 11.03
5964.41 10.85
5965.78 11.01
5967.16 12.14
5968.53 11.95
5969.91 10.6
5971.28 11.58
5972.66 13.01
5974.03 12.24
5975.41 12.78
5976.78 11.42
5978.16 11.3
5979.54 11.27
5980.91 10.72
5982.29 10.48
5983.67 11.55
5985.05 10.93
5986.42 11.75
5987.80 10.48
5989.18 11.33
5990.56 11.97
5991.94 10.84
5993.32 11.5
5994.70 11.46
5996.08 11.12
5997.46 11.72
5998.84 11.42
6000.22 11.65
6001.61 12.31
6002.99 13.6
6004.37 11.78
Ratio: 1.6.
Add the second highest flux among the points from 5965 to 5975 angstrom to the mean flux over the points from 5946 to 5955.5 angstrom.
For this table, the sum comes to 23.3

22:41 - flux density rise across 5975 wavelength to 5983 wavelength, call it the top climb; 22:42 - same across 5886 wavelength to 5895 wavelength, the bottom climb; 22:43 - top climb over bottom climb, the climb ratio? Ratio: 3.1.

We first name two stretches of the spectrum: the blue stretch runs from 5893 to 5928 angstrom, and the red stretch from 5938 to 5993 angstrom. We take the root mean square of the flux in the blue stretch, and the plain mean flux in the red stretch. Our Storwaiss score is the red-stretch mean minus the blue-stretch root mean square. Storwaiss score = -0.01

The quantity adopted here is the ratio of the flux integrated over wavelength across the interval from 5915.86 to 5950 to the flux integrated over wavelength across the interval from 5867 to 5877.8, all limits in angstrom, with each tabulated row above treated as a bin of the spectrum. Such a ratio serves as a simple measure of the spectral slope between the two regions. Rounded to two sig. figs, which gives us 2.6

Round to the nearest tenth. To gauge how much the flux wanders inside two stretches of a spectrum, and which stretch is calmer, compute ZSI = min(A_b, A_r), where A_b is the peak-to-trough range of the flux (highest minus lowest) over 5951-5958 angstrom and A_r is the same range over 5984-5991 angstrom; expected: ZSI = 0.5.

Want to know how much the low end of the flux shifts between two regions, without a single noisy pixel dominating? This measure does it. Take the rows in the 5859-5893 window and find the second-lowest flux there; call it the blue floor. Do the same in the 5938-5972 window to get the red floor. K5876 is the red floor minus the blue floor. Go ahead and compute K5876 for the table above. 1.03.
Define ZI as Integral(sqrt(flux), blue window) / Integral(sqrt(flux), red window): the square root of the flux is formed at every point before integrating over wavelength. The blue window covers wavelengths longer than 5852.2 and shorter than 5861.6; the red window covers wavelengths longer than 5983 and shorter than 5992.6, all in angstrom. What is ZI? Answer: 1.00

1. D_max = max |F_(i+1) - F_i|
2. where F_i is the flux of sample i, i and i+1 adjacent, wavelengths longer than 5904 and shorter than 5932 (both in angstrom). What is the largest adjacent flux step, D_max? 2.4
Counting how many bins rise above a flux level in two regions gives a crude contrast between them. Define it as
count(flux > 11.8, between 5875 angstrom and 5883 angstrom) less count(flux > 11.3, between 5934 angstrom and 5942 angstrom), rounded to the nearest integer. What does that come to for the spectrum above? 1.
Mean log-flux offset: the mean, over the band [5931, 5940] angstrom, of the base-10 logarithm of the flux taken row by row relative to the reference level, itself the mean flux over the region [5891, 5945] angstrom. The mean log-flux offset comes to 0.009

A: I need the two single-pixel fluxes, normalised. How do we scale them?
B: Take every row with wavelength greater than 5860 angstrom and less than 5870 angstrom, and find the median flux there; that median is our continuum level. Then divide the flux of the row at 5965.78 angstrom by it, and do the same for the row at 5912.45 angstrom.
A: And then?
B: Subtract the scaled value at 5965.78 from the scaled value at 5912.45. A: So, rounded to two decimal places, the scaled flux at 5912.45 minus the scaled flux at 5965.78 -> 0.01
